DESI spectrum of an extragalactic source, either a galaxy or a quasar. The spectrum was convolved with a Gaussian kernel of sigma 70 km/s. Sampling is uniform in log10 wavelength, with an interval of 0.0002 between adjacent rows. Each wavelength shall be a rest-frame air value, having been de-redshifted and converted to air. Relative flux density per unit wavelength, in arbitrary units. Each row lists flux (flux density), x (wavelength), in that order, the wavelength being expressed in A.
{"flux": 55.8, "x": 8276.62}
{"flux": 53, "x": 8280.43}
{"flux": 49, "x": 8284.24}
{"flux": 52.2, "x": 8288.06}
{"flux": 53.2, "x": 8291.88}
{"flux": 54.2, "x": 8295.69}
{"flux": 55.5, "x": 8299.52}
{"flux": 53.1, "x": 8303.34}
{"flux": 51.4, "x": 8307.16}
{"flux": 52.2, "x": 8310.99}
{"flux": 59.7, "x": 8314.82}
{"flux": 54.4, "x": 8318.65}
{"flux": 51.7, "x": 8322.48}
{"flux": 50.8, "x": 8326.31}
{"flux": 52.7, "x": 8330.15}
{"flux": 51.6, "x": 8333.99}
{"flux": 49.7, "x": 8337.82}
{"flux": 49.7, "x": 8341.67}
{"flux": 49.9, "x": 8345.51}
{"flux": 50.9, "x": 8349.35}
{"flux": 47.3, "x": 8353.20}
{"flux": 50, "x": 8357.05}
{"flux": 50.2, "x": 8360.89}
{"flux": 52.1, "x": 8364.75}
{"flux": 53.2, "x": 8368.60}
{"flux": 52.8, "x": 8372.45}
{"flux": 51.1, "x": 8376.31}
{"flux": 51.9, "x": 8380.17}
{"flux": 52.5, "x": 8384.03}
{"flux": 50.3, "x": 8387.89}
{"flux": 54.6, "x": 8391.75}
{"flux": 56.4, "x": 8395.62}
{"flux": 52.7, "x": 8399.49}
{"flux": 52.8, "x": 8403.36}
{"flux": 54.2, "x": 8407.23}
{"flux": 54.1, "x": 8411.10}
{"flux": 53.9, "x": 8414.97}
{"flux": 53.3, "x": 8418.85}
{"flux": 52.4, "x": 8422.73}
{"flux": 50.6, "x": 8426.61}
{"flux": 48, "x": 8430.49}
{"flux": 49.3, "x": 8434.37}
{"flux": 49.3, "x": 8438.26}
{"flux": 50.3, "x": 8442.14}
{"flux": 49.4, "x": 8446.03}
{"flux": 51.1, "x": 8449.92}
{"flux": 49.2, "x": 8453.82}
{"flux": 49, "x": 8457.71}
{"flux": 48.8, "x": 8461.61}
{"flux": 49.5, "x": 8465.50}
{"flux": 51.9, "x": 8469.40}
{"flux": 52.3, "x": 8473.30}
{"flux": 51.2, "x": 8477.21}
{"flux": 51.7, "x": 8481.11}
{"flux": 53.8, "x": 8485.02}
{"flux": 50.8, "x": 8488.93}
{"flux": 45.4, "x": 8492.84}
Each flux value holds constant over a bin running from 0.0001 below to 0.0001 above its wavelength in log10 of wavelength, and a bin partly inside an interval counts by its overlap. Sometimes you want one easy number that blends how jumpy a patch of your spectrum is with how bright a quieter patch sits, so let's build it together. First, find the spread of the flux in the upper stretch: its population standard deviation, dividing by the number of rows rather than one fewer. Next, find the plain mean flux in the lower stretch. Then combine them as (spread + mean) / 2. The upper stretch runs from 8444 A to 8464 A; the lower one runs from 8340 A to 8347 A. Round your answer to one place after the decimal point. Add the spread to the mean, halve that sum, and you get 25.3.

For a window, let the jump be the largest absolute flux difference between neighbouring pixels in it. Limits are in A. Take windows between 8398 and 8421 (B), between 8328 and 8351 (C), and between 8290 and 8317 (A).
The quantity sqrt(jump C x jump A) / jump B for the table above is 2.7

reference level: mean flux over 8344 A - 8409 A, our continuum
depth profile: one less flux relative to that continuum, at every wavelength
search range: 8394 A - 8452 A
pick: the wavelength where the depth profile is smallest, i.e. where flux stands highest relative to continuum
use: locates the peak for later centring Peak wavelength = 8395.62 A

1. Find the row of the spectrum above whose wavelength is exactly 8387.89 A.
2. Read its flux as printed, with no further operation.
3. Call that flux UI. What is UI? 50.3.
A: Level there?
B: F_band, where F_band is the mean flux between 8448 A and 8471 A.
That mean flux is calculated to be 49.9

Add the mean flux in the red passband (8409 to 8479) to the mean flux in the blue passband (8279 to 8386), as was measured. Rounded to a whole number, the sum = 103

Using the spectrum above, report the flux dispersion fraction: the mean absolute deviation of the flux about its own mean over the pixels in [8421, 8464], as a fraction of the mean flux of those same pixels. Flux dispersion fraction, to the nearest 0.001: 0.020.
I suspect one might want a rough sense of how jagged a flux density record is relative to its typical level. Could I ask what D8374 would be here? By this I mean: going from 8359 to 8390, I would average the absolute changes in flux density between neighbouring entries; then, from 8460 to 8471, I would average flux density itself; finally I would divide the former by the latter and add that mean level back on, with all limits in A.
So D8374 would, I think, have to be 50.1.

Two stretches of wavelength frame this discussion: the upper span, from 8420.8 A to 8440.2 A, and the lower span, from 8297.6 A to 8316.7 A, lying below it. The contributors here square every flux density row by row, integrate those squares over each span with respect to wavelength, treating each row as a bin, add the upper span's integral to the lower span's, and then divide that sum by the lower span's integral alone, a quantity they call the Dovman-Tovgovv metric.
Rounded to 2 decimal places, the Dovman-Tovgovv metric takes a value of 1.85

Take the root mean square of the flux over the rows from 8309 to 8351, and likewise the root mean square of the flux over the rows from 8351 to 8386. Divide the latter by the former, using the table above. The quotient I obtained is 0.982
